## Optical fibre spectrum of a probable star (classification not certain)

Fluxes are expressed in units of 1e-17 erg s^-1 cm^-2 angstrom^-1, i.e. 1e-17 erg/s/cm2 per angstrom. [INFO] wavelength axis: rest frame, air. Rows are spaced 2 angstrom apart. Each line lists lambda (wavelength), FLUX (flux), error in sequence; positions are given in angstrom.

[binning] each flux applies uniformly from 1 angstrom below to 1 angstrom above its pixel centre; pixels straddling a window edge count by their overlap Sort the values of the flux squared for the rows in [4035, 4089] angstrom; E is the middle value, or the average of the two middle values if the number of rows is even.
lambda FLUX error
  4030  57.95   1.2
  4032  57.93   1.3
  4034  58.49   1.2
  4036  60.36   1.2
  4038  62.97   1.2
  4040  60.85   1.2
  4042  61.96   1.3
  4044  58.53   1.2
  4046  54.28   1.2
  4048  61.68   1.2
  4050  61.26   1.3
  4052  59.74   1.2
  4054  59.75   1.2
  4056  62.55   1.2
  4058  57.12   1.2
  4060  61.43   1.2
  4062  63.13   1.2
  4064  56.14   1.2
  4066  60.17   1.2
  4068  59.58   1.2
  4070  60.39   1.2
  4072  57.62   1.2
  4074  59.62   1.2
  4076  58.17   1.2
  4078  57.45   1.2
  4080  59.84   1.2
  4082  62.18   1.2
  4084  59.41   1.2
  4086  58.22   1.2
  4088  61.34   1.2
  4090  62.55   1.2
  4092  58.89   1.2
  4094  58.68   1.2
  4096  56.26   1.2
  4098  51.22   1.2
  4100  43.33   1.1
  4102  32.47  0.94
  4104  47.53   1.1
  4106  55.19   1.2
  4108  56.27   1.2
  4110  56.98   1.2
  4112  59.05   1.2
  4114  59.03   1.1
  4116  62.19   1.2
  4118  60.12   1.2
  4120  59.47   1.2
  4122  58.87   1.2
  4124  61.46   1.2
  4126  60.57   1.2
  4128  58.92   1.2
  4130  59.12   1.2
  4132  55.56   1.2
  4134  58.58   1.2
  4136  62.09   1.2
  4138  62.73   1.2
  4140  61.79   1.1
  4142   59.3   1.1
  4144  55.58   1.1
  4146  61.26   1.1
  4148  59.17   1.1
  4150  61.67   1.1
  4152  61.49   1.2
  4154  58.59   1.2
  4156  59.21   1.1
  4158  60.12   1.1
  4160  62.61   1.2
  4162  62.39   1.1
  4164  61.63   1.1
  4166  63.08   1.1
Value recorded 3581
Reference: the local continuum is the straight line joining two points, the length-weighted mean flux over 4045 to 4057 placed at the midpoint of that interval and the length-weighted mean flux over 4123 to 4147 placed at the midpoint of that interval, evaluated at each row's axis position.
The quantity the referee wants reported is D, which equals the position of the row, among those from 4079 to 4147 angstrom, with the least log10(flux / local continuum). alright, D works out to 4102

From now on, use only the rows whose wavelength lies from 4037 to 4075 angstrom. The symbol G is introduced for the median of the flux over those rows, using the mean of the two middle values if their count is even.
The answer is 60.2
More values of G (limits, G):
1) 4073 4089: 59.5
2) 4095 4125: 57.0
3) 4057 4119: 58.9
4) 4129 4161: 59.7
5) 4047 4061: 61.3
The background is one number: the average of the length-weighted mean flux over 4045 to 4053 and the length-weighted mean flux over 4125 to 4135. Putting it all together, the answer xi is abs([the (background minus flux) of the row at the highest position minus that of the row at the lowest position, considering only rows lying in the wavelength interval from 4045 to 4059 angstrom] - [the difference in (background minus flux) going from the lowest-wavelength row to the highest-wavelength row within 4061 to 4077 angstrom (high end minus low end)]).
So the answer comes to 7.8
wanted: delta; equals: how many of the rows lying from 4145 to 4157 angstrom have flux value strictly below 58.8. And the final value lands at 1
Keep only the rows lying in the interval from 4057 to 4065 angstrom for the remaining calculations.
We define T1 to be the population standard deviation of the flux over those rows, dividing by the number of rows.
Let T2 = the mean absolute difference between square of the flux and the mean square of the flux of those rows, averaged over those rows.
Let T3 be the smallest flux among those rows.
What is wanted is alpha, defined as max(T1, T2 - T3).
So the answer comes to 280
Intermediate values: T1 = 2.9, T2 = 336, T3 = 56.14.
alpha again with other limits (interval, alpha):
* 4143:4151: 186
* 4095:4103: 682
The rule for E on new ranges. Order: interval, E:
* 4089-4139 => 3468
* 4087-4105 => 3165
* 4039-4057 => 3703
